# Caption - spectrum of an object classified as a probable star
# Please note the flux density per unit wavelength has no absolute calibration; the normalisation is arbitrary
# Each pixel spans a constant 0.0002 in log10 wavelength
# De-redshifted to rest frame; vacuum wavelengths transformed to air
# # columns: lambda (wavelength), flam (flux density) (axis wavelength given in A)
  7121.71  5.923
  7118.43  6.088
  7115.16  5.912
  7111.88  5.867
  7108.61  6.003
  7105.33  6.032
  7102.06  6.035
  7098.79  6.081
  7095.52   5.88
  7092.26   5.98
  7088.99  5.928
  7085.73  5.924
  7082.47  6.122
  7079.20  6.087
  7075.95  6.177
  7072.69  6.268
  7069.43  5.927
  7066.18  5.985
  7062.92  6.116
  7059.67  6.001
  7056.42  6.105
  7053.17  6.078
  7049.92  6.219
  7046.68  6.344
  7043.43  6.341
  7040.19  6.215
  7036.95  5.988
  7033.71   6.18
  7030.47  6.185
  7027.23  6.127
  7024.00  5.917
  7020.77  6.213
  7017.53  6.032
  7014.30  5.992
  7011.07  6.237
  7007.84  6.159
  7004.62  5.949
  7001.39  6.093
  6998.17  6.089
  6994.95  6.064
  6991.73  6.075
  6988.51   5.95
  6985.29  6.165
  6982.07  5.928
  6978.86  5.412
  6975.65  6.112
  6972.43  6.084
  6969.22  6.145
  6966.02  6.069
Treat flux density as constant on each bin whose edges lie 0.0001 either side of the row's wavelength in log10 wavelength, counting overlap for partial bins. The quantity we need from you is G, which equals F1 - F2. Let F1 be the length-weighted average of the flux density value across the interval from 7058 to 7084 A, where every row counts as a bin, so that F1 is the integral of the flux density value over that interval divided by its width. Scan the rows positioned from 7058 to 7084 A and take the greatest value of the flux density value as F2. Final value -0.18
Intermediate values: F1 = 6.08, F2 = 6.268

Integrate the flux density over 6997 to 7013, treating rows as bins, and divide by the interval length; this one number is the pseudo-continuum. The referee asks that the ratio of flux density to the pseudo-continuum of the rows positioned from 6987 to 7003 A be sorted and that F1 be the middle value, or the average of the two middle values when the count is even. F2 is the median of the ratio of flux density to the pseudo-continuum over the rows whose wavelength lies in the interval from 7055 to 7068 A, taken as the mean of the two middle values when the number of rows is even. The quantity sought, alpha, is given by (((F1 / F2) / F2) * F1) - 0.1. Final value 0.91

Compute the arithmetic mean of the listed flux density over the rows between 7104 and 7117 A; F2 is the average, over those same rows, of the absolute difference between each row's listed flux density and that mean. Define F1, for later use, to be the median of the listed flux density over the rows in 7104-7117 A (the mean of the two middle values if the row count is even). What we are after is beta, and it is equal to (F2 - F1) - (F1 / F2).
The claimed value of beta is -99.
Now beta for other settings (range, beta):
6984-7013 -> -95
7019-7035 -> -81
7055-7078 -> -70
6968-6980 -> -29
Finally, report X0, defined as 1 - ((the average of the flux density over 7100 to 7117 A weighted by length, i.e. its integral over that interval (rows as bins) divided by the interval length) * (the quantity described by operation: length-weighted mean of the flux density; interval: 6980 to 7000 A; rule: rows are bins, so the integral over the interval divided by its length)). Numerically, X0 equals -35.0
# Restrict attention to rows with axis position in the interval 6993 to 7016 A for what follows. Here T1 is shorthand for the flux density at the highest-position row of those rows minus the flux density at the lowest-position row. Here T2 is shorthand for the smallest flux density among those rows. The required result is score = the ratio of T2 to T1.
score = -83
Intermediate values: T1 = -0.07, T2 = 5.949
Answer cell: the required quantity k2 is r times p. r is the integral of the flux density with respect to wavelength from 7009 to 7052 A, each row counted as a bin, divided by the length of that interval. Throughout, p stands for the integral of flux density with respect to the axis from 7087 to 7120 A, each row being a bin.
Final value 1214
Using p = 197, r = 6.15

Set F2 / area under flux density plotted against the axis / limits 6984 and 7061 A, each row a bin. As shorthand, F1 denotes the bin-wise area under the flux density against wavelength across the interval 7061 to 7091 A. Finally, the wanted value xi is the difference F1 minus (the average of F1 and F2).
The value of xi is -145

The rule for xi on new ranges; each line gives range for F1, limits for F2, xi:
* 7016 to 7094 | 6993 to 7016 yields 168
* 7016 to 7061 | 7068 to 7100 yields 42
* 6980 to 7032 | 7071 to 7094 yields 88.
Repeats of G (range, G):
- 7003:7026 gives -0.16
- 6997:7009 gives -0.09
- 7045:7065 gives -0.21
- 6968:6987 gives -0.20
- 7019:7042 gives -0.10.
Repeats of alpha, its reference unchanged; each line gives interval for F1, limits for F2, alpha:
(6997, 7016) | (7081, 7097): 0.96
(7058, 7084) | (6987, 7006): 0.91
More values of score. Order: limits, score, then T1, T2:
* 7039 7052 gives 1554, 0.00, 6.215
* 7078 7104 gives -113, -0.05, 5.88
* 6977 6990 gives 10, 0.54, 5.412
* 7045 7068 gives -17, -0.36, 5.985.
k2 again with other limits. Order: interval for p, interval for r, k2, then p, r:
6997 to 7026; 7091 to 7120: 1055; 176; 5.99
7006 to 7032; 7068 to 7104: 959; 159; 6.04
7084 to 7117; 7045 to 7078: 1205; 197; 6.12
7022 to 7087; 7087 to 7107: 2381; 398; 5.99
